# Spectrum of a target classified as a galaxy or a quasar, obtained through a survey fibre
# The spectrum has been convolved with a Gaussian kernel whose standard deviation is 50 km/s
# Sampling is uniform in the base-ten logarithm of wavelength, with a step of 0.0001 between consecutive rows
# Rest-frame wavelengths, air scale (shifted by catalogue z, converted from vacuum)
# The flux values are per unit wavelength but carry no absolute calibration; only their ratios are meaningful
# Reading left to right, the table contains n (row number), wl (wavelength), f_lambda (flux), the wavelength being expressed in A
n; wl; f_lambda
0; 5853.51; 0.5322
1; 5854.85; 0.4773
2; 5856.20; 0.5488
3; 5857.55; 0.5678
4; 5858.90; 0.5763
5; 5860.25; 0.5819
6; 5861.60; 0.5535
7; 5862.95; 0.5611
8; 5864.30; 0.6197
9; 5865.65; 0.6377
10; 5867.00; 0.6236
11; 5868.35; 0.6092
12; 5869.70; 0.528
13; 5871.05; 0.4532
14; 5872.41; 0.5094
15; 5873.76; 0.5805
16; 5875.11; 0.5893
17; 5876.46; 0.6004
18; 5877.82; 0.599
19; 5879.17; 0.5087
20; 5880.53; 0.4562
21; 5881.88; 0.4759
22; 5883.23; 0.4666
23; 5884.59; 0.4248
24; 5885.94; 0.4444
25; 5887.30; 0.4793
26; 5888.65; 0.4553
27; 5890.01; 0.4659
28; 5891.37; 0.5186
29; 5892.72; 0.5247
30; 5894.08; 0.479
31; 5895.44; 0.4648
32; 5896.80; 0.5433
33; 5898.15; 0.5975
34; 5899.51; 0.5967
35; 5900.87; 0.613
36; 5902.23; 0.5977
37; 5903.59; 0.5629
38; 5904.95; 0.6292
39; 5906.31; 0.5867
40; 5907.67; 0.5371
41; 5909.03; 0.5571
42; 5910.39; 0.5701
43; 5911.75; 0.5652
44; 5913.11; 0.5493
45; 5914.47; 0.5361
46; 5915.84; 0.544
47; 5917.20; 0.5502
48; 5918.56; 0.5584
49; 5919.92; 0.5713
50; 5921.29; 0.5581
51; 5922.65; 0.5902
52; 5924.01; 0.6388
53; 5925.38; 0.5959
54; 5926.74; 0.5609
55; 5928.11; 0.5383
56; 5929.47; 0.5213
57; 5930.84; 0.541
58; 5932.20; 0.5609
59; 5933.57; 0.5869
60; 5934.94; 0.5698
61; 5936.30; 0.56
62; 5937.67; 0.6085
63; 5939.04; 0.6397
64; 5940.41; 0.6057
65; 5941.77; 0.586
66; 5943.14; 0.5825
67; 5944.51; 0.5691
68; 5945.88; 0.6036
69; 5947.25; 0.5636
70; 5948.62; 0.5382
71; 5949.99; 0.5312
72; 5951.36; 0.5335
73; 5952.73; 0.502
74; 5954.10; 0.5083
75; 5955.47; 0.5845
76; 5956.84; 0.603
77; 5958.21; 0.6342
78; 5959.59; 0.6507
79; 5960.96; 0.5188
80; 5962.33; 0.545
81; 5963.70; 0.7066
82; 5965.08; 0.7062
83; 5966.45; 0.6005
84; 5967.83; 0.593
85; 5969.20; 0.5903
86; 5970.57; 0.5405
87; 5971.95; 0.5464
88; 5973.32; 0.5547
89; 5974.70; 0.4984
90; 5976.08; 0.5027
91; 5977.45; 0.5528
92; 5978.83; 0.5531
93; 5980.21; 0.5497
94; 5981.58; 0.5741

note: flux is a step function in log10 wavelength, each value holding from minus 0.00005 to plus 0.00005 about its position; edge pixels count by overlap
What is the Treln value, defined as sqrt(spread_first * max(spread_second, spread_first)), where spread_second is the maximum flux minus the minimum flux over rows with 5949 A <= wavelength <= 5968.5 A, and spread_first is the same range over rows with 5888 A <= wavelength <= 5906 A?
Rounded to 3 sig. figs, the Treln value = 0.189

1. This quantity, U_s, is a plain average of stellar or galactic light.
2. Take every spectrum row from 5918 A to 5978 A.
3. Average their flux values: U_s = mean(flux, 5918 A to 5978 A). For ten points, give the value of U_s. 0.574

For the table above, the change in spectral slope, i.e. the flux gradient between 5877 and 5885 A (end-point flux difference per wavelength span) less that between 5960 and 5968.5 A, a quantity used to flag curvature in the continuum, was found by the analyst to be -0.04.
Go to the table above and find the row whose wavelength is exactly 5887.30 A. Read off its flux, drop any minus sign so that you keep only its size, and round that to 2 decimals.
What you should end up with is 0.48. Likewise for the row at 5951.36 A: 0.53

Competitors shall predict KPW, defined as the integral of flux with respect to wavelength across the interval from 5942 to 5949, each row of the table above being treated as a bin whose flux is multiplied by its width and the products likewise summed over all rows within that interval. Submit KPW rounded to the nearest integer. 4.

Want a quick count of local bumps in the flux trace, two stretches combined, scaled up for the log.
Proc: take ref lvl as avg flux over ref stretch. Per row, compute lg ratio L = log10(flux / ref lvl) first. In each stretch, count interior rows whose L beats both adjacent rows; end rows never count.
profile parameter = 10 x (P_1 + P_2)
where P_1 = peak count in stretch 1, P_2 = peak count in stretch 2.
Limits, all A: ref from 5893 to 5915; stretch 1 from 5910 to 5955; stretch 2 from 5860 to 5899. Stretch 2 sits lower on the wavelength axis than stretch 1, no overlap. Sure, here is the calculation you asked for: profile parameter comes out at 110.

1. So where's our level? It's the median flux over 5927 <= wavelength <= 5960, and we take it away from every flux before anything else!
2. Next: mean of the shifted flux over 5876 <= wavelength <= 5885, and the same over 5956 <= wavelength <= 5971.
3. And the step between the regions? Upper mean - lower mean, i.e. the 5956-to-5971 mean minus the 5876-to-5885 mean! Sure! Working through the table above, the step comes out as 0.10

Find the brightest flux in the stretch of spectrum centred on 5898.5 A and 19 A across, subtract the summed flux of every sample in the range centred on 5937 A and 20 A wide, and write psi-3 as -7.44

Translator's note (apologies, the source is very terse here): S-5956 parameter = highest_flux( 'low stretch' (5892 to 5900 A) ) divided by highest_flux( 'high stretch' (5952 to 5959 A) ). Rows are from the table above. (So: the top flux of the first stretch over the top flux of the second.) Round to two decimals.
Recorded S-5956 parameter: 0.94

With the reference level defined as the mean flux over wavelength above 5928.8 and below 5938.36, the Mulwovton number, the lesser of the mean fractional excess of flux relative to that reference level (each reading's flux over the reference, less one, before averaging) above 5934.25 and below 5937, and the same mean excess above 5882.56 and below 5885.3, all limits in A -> -0.21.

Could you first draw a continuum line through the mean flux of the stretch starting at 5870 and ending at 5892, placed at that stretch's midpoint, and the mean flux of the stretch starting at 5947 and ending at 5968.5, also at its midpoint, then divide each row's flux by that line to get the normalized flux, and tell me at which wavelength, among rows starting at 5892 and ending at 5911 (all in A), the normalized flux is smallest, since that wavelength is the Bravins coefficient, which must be 5895.44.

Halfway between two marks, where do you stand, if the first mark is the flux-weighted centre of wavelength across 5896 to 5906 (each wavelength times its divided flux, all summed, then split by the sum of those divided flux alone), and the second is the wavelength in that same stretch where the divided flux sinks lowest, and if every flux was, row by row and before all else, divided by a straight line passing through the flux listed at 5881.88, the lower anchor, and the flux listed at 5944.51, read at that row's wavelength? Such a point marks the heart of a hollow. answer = 5898.9 A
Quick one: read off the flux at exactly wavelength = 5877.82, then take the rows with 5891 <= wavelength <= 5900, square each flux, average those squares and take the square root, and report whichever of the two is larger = 0.599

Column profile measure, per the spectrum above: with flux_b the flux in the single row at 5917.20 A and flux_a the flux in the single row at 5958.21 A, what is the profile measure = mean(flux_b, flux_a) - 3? -2.41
